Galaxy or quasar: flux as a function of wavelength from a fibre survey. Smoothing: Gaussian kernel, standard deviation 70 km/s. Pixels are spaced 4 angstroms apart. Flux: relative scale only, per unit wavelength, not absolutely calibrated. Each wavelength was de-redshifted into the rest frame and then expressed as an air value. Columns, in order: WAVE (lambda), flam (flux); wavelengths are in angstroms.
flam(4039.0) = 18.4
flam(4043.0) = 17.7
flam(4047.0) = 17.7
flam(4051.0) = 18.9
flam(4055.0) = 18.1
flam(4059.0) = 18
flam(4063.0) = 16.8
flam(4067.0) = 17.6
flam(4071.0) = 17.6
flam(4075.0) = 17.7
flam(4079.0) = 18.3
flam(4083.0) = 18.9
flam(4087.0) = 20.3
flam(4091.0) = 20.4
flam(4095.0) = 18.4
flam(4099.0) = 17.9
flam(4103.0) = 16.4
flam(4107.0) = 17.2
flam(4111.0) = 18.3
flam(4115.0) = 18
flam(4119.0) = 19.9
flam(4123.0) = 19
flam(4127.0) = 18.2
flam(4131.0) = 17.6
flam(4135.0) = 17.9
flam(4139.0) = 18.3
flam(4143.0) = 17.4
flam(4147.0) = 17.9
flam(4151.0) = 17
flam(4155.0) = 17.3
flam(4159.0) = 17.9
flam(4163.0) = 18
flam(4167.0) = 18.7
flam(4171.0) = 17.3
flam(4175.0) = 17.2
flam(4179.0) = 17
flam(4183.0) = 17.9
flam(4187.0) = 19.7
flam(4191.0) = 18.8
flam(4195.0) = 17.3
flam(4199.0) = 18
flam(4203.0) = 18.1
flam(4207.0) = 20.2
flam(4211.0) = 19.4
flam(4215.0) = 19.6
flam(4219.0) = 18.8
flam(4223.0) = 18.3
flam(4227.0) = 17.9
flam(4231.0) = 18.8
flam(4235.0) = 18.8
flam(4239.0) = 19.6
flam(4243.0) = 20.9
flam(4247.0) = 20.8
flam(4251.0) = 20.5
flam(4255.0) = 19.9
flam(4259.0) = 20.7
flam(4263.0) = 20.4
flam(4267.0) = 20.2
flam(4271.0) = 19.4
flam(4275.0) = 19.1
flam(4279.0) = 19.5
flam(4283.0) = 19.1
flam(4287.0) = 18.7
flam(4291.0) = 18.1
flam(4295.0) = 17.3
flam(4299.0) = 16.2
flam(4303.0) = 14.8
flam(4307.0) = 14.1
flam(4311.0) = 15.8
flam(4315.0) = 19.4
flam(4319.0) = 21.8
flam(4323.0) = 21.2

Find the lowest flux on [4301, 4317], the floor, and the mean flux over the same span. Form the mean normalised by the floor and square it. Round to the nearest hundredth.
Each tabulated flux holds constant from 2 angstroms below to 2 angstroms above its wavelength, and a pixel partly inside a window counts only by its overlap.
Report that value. 1.29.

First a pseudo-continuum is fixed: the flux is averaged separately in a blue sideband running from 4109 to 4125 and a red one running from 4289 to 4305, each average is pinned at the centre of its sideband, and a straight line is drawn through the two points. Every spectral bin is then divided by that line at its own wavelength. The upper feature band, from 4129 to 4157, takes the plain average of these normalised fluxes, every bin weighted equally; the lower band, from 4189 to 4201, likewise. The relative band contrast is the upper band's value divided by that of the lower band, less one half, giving 0.444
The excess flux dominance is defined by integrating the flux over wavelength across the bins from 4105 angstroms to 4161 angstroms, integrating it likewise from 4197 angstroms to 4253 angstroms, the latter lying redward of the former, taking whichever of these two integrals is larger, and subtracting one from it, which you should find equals 1078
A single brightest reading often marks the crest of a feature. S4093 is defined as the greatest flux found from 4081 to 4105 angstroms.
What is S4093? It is 20.4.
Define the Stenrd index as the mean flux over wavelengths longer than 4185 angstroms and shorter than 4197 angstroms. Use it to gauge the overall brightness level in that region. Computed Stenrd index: 18.6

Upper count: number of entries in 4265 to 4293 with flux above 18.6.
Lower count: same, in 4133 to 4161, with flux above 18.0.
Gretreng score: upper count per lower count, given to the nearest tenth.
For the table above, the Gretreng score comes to 6.0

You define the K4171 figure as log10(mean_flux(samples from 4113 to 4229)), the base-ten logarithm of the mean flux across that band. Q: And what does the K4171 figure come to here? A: 1.26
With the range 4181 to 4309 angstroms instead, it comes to 1.27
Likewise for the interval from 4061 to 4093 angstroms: 1.27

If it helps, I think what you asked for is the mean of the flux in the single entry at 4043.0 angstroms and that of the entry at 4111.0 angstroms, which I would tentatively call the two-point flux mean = 18.0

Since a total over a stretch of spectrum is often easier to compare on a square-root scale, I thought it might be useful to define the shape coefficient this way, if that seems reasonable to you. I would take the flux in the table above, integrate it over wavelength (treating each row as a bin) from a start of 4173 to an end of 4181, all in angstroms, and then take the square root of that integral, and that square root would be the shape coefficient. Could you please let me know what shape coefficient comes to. 11.7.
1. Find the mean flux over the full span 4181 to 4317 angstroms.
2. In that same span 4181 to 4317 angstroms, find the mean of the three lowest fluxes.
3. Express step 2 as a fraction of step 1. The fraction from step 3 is 0.796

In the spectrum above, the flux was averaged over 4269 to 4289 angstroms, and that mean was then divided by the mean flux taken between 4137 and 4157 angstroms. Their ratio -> 1.09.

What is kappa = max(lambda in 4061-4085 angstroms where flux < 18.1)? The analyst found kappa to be 4075.0 angstroms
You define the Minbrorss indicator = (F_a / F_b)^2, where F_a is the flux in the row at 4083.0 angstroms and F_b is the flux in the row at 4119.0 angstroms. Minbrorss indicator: 0.90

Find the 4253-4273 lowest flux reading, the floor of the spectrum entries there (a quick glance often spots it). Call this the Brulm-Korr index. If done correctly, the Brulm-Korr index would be 19.4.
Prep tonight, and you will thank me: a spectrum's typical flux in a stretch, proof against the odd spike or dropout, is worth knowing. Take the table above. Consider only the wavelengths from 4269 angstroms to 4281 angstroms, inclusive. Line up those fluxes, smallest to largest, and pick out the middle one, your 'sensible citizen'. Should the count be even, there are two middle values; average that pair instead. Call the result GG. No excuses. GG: 19.4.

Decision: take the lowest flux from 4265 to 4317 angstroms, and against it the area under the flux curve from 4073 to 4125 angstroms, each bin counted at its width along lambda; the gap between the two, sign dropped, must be 949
